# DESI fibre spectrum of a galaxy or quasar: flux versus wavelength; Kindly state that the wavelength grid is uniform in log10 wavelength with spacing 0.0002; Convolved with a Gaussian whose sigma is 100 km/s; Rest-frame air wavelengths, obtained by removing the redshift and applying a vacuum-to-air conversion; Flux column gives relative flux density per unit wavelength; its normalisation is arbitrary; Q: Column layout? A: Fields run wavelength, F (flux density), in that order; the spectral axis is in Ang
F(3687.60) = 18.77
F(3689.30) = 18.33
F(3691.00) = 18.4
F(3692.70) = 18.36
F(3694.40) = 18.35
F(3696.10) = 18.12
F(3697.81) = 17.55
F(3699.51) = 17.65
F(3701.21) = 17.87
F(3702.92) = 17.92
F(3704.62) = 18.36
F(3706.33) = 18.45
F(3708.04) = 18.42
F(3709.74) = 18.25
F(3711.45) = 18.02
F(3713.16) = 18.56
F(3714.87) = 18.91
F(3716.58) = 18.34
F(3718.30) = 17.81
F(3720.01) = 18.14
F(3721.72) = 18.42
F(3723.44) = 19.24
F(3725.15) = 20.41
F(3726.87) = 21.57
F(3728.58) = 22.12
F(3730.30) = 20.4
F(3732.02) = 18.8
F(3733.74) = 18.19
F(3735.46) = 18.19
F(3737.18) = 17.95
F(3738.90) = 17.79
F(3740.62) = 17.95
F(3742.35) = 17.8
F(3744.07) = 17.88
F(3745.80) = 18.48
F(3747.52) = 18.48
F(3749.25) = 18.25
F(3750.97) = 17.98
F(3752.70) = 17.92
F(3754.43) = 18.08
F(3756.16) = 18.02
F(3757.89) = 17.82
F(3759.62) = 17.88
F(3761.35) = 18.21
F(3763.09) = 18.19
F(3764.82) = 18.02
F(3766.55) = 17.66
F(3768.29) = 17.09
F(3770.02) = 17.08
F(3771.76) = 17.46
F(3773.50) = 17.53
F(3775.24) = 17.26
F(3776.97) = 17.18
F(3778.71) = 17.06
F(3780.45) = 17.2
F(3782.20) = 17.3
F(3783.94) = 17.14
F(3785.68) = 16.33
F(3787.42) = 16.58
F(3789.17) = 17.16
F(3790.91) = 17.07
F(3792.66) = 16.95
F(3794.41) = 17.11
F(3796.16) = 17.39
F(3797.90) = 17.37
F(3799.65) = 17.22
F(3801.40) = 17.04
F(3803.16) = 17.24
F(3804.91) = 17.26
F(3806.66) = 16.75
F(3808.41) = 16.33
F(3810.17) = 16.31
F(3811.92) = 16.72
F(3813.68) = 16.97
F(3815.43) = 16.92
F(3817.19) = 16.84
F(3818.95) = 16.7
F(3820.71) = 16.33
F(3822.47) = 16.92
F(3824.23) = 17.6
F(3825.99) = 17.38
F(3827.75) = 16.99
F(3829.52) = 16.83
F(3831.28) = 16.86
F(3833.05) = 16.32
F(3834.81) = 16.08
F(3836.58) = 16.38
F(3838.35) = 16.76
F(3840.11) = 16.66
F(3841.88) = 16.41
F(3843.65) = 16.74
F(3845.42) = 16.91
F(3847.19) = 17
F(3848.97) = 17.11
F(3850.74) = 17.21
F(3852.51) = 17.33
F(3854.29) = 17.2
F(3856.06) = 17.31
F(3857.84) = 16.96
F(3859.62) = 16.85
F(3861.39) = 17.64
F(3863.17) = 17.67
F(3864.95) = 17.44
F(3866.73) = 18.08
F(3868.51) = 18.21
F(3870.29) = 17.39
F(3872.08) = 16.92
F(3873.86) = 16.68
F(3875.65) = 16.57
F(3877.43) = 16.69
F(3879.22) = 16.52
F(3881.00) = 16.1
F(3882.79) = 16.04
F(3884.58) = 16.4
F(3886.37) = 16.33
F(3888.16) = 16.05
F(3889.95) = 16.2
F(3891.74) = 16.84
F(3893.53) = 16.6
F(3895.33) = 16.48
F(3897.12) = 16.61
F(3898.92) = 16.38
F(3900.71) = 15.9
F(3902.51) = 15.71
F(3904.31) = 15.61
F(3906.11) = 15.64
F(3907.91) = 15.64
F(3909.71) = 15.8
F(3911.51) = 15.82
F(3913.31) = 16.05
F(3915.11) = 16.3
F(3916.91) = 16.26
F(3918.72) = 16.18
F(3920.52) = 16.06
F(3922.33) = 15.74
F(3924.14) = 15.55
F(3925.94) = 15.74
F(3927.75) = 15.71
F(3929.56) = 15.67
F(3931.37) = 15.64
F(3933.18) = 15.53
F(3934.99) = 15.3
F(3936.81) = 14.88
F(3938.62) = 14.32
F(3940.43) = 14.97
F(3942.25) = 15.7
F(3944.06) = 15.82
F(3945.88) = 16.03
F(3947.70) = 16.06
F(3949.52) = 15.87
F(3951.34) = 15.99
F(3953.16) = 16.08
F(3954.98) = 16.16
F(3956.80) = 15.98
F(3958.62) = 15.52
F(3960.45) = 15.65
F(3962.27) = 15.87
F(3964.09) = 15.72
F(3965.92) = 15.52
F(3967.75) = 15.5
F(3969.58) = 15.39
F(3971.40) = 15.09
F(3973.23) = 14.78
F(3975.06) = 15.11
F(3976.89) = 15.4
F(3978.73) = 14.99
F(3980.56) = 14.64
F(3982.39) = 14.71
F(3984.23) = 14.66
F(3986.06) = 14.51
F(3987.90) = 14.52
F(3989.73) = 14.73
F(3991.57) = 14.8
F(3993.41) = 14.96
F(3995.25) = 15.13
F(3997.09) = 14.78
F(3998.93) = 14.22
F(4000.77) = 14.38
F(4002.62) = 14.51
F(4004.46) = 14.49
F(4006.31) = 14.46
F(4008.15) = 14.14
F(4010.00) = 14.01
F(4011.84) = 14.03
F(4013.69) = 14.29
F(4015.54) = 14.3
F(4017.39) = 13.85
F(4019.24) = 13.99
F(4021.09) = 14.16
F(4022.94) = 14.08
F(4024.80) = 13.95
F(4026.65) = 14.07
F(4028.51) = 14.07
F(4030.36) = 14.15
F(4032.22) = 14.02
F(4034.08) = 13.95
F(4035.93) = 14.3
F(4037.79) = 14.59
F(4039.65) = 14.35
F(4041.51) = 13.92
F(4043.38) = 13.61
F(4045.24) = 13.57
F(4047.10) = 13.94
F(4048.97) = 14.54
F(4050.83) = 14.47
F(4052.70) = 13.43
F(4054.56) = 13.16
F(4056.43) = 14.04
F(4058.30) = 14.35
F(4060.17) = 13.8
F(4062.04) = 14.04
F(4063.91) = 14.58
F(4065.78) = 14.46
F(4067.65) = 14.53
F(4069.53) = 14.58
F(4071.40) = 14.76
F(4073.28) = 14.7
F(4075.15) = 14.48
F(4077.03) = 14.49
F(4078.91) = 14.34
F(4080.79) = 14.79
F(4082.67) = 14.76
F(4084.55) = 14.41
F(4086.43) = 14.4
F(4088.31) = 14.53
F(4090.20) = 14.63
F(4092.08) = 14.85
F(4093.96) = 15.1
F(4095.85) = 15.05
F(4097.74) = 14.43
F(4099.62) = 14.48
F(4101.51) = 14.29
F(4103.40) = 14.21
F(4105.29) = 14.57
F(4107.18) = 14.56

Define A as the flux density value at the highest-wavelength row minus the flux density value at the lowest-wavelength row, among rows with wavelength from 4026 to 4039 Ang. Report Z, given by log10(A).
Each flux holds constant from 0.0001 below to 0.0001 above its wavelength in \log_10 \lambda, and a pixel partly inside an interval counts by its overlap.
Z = -0.3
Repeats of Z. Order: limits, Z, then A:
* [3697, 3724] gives 0.2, 1.7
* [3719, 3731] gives 0.4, 2.3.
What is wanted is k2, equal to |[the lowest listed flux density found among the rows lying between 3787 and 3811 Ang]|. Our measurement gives 16.3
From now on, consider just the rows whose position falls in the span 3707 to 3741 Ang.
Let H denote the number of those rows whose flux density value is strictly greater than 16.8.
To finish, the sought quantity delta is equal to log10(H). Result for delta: 1.30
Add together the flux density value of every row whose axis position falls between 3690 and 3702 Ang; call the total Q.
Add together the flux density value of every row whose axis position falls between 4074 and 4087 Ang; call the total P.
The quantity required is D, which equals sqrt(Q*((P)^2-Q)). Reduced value 1136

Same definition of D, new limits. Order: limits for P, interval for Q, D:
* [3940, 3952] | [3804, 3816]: 1190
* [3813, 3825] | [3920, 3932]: 1236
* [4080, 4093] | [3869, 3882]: 1100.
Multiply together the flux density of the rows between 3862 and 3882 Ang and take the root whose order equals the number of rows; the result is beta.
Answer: 17.1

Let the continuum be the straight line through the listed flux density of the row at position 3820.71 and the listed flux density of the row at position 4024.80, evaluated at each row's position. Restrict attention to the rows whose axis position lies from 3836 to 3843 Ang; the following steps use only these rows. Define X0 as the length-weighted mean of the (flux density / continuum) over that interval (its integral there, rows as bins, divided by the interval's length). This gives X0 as 1.03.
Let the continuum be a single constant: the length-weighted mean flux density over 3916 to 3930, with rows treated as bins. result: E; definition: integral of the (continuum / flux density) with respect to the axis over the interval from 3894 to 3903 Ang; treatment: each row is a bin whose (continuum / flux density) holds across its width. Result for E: 8.8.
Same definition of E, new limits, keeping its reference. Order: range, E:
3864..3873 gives 8.1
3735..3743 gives 7.1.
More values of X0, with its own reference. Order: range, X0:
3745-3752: 1.07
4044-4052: 1.03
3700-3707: 1.02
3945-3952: 1.08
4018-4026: 1.00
